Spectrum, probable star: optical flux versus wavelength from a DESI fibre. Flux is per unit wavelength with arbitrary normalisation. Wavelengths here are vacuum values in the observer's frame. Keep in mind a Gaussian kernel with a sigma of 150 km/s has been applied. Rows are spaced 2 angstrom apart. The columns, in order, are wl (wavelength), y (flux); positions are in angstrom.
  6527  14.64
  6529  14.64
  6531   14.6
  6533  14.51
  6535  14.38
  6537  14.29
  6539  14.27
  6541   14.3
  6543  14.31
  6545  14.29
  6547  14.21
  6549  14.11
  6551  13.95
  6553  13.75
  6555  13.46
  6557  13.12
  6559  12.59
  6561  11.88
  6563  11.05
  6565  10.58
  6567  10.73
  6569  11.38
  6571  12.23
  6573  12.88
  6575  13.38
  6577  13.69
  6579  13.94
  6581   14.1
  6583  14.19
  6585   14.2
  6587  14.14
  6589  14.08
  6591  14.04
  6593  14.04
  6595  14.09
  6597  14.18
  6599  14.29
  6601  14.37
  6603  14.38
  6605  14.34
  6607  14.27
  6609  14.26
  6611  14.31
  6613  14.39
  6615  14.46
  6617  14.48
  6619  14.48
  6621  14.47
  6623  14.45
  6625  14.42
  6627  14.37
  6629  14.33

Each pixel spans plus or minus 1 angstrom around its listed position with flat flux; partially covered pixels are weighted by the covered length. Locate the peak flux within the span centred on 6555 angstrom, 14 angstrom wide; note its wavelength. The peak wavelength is 6549 angstrom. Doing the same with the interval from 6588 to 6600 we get 6599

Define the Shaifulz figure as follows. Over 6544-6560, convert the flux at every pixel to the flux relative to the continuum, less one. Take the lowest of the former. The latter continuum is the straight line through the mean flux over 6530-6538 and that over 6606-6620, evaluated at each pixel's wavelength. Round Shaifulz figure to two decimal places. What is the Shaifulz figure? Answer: -0.13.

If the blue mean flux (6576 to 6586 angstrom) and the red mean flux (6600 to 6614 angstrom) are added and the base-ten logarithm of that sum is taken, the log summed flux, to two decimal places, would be 1.45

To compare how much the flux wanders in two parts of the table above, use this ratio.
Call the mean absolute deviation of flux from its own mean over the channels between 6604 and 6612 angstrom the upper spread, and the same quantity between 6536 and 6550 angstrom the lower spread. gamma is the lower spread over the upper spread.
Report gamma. 2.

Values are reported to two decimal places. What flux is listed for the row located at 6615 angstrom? 14.46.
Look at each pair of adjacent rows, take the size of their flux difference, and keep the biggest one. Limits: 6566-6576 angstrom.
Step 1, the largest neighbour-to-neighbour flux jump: 0.85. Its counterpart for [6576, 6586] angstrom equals 0.25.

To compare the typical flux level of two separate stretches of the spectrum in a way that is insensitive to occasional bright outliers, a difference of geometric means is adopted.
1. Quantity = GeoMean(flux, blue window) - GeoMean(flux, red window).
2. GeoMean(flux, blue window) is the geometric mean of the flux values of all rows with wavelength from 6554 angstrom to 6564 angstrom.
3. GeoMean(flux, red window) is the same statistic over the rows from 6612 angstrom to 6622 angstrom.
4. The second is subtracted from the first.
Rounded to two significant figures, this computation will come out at -2.1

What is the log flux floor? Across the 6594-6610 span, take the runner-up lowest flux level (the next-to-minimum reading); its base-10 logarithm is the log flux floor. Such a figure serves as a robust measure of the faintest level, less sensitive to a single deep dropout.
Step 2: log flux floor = 1.15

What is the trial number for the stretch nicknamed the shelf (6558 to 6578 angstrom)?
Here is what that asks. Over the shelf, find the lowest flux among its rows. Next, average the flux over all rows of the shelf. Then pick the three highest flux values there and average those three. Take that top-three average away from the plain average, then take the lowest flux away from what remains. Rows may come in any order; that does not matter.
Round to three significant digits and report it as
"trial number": -11.9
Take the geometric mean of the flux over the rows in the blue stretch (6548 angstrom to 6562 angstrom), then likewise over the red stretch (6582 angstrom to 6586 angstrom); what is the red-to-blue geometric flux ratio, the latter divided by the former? 1.07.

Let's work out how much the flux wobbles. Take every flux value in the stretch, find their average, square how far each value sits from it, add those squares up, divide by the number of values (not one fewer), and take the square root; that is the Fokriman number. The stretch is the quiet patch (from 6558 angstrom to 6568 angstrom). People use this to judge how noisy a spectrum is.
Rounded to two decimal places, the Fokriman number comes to 0.76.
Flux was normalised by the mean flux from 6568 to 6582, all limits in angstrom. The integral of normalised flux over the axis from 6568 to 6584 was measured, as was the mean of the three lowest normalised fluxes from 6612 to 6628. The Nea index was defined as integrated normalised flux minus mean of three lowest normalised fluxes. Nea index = 15.1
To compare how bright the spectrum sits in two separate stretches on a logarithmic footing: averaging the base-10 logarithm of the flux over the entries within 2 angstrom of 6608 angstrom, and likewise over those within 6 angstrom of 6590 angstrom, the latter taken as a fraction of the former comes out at 0.996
